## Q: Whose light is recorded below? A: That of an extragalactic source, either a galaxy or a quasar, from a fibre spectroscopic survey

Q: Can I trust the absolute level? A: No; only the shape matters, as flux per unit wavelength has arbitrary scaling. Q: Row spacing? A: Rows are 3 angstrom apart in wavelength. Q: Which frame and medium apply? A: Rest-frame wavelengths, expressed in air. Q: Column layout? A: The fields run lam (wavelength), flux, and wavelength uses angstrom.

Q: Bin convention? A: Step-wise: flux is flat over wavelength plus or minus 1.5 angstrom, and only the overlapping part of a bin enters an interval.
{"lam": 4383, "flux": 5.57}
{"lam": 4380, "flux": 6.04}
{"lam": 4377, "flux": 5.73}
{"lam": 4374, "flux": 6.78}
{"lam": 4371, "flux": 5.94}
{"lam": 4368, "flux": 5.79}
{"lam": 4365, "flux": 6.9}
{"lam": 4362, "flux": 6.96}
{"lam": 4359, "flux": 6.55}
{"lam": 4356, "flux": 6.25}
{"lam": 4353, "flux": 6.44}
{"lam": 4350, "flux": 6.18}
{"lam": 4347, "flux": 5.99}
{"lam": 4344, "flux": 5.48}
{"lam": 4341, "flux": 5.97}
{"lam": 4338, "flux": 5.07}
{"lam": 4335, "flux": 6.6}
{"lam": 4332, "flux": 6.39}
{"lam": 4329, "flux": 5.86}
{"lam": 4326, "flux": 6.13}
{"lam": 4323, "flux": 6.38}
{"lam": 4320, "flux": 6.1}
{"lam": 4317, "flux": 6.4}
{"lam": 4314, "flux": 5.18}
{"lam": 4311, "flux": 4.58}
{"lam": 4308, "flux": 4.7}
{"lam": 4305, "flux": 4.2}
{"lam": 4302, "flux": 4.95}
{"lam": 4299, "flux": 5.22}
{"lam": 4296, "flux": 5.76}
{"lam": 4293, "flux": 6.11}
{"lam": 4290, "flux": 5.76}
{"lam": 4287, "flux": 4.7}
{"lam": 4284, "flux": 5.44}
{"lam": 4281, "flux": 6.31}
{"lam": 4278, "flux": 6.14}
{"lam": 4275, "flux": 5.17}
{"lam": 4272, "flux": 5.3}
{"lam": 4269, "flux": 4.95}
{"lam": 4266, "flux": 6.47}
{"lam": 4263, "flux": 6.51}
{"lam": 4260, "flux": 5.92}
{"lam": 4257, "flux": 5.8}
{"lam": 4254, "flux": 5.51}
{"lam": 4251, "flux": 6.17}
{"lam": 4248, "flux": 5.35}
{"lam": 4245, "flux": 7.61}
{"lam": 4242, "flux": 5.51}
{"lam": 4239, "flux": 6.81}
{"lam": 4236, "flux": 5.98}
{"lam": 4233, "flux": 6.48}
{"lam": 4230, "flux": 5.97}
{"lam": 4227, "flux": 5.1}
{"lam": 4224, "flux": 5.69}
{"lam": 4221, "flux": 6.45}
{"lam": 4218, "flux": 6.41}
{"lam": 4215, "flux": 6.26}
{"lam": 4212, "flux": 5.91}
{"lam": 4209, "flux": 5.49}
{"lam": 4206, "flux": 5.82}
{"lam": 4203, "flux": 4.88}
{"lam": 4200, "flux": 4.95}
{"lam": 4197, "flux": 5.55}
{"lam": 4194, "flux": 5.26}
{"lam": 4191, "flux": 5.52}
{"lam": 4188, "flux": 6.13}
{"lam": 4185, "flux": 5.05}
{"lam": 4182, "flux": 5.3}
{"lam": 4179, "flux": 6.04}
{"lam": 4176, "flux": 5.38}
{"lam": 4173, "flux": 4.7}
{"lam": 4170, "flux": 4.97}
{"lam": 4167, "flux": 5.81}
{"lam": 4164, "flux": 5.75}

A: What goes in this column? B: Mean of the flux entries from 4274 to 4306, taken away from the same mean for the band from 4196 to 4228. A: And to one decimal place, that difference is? 0.2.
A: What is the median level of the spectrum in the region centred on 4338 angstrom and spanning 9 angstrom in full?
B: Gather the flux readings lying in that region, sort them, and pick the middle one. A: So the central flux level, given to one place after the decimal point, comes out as 6.0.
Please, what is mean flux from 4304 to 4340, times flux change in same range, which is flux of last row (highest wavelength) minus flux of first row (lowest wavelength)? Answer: 4.9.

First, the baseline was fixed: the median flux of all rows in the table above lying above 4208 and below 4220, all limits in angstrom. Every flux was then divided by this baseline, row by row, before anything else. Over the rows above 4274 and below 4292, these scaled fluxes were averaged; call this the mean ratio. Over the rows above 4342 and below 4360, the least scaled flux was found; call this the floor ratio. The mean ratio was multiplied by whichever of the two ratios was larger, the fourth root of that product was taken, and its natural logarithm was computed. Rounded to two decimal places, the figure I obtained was -0.04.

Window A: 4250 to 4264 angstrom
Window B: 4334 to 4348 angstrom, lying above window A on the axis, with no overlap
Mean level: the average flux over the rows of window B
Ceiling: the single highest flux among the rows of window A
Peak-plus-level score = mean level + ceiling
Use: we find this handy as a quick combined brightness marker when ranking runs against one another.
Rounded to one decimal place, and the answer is 12.3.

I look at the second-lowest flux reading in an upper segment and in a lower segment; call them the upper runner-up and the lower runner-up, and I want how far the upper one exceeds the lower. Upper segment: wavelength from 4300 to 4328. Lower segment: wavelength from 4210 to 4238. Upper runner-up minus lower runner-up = -1.1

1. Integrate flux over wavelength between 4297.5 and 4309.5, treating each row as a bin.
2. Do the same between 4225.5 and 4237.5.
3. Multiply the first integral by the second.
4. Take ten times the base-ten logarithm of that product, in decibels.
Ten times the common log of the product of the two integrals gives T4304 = 36.1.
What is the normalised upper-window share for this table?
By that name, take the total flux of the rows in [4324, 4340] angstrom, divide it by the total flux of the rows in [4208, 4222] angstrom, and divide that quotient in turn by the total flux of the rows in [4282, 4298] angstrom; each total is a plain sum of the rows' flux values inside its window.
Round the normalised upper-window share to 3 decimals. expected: 0.035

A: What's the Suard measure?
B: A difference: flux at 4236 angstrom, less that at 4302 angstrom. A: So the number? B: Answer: 1.0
